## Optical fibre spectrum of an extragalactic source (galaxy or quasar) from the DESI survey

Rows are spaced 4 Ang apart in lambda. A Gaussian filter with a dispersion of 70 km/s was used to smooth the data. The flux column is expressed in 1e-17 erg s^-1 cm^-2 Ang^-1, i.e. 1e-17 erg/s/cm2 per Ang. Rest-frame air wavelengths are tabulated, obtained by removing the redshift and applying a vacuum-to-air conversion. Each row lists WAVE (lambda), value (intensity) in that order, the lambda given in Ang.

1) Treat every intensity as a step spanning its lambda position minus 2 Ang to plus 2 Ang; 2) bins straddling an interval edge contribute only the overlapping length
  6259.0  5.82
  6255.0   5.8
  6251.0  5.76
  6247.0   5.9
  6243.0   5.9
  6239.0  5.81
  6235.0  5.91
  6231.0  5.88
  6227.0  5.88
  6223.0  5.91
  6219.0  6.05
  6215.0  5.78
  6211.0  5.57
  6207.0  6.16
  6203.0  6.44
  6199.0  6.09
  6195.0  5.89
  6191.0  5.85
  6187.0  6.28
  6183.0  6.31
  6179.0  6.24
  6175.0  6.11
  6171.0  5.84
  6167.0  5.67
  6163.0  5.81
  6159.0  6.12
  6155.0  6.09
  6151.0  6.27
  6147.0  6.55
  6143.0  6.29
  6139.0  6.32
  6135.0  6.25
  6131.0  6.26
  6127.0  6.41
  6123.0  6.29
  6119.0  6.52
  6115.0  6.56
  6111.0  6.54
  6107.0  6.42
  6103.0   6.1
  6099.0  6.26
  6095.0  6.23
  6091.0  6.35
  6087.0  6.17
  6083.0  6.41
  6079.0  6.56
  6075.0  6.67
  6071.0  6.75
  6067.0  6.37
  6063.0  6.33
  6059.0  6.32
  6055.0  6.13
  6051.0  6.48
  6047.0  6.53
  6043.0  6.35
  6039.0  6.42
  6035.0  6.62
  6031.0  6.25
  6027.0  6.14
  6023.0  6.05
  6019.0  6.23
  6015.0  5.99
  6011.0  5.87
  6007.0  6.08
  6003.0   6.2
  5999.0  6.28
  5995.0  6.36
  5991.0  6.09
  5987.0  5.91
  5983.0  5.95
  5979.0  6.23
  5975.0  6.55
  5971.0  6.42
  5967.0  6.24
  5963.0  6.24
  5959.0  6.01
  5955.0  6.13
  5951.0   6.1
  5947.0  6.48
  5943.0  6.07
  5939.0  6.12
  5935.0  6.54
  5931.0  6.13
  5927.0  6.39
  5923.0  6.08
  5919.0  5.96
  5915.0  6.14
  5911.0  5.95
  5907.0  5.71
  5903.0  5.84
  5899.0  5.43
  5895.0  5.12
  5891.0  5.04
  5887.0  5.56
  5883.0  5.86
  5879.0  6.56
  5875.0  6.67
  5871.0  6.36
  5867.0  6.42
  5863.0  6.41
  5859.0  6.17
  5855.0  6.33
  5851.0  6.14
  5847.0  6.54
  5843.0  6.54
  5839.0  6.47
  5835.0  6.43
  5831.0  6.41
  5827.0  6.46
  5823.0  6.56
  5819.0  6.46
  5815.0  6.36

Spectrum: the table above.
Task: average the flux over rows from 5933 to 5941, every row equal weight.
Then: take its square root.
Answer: 2.52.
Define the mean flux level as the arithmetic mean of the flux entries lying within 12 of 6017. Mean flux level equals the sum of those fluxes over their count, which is 6.06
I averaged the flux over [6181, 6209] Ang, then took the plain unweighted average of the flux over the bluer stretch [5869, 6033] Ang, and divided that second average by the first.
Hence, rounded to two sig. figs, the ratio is 0.99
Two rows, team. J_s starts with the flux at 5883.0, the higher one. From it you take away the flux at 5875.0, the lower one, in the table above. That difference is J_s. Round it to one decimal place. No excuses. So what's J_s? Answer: -0.8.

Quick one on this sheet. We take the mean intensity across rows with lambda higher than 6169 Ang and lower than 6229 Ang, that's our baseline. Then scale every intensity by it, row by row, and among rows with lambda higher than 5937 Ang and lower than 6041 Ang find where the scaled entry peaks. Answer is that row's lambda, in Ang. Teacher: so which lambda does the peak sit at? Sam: 6035.0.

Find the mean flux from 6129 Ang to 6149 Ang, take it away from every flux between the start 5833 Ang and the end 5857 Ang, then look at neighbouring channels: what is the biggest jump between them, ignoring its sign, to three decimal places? 0.400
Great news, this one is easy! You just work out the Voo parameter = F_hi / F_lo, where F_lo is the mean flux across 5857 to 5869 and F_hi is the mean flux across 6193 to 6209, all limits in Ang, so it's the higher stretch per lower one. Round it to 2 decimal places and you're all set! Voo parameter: 0.97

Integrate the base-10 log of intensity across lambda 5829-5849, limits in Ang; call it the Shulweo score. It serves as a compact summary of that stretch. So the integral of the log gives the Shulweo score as 16.2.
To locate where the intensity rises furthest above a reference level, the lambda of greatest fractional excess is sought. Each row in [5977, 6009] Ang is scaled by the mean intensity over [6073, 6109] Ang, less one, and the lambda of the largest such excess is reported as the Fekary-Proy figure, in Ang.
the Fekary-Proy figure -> 5995.0 Ang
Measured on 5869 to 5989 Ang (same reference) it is 5875.0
